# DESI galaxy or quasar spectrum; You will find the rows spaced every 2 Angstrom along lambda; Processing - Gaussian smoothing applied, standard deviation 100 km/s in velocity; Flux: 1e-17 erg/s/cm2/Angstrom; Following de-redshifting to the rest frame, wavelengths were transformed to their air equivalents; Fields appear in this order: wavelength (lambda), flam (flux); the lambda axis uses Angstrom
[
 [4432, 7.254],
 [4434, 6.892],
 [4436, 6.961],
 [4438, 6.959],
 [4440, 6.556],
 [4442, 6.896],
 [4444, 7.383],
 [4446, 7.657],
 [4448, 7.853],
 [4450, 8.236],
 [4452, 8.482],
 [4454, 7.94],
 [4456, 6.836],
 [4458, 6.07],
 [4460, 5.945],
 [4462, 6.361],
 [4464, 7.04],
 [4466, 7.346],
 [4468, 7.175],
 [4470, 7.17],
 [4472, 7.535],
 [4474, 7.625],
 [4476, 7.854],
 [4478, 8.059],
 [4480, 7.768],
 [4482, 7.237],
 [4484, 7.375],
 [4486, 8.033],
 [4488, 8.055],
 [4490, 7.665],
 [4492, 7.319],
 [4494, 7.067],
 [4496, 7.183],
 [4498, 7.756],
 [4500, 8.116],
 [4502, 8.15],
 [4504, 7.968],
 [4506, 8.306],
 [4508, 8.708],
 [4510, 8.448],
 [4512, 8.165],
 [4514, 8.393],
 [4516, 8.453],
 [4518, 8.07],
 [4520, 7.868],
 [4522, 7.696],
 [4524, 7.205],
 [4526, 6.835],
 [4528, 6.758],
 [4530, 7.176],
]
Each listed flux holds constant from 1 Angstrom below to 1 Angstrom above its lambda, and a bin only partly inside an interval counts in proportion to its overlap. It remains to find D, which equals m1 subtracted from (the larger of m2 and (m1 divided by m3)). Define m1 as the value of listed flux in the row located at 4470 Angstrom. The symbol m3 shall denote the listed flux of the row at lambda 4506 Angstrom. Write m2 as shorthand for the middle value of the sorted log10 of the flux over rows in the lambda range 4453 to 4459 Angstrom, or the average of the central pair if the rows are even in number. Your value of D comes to -6.3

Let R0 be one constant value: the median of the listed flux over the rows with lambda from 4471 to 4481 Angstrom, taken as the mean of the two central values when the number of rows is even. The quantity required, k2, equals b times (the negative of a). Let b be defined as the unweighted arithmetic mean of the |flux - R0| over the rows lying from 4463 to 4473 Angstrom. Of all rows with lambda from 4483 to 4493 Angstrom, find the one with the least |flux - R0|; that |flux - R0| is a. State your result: -0.053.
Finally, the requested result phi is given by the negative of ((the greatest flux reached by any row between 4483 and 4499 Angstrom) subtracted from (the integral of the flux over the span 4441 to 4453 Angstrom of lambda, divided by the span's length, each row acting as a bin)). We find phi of 0.3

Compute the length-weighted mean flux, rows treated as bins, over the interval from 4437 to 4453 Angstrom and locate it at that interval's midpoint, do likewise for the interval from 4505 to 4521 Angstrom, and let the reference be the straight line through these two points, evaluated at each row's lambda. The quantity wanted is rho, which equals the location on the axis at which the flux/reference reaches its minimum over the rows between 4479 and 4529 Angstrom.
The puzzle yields 4528 Angstrom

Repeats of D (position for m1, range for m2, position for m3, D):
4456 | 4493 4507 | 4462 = -5.8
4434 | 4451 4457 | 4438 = -5.9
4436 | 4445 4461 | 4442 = -6.0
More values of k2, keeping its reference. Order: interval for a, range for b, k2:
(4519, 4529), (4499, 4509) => -0.035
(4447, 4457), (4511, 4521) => -0.036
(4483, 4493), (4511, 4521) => -0.043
